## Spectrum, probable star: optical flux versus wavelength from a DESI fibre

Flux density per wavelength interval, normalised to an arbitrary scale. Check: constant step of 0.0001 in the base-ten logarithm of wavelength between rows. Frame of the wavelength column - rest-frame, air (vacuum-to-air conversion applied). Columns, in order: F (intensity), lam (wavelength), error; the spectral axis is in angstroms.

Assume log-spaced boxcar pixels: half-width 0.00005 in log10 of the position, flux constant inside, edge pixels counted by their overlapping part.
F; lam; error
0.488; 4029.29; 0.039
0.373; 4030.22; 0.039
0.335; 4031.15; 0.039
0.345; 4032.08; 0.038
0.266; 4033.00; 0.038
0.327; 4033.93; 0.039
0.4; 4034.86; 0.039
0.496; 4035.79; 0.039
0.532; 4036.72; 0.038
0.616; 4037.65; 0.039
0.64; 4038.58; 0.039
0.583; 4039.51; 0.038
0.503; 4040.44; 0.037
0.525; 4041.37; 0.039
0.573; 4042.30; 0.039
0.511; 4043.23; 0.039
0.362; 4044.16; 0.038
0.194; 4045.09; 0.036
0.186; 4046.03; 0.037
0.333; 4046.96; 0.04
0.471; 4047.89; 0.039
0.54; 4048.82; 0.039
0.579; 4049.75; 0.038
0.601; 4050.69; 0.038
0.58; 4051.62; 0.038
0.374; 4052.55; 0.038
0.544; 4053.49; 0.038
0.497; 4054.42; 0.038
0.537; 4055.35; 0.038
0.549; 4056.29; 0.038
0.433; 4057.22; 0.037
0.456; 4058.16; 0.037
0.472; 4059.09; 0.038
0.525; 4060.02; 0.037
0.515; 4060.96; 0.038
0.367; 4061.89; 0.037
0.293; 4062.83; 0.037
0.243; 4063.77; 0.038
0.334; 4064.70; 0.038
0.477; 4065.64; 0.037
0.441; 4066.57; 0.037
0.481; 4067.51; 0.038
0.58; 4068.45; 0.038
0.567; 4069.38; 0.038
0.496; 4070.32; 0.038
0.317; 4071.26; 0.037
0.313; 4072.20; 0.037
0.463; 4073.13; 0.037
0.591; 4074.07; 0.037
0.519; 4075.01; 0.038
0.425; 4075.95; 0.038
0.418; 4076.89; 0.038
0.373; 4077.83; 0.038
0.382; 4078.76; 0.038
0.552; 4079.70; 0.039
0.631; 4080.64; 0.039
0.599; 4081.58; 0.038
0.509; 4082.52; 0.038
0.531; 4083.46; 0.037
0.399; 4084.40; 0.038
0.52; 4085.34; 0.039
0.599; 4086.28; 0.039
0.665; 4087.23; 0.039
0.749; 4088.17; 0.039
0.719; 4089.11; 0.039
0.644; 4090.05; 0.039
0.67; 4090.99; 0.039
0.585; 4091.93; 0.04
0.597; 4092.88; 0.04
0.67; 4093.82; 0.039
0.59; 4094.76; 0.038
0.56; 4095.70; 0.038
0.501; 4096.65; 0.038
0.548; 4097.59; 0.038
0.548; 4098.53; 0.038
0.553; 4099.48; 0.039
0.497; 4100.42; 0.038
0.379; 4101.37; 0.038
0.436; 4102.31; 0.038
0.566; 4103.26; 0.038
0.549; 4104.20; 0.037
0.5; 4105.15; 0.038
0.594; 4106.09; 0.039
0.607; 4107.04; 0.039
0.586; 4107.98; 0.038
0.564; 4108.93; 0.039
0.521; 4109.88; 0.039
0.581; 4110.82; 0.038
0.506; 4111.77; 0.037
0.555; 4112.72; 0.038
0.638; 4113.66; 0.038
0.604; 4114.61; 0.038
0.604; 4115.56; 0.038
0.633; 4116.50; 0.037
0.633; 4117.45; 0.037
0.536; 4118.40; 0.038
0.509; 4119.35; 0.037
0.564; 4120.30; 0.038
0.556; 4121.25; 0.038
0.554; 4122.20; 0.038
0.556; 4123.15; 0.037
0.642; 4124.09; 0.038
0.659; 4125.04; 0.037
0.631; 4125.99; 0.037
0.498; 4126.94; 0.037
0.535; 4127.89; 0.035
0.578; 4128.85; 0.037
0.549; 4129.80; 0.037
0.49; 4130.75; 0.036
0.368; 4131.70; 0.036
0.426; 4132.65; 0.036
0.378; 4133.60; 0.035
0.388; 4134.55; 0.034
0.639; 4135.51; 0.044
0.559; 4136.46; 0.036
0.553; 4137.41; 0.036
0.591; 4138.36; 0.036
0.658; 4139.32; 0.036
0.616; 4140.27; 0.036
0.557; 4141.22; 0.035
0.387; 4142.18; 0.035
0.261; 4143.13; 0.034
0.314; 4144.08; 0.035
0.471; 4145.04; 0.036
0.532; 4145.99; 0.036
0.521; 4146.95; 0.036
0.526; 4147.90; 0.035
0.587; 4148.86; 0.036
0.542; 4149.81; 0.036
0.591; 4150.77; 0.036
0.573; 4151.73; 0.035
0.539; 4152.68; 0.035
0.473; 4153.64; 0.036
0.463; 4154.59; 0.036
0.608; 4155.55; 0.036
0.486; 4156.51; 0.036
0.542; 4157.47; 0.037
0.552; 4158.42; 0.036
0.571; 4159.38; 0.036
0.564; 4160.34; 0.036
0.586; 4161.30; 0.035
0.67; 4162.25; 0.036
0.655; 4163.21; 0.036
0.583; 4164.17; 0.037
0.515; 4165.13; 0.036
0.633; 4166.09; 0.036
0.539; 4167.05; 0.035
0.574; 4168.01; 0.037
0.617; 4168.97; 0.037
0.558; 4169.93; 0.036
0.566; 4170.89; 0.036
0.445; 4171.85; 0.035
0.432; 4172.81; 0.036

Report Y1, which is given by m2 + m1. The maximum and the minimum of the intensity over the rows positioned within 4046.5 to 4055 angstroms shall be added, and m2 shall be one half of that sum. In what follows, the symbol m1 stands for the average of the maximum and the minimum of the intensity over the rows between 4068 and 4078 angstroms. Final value 0.92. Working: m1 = 0.45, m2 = 0.47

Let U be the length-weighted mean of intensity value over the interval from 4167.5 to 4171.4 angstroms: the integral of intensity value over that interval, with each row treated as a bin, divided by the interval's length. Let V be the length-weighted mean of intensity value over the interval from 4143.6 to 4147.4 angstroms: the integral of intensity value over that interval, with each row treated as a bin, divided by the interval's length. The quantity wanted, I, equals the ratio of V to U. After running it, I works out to 0.8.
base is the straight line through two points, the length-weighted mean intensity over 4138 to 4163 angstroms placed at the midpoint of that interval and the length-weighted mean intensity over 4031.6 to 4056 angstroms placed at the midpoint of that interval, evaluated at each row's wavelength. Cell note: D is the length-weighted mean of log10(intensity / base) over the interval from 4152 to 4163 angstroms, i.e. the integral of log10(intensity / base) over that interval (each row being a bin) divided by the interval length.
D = 0.012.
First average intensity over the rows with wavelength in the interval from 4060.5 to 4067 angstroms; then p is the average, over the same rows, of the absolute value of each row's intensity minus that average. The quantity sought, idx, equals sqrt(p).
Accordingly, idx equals 0.29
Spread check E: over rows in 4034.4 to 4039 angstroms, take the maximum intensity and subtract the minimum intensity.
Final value 0.24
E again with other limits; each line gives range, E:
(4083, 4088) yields 0.27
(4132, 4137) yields 0.26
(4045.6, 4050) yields 0.39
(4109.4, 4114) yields 0.13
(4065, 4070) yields 0.14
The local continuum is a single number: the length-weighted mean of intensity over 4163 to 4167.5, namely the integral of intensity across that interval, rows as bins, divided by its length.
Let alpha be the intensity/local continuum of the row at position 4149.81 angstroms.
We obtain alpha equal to 0.93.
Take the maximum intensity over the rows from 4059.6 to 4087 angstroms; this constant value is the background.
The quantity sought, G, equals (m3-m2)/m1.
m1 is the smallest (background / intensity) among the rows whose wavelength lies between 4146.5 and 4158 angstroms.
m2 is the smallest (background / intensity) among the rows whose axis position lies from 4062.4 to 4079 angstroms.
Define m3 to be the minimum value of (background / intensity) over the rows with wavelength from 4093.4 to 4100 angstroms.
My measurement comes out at -0.121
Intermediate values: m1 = 1.04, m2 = 1.07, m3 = 0.94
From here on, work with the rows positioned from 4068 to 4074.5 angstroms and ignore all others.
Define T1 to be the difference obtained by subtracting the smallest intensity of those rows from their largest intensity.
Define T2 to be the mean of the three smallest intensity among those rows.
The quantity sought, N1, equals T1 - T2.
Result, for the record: -0.09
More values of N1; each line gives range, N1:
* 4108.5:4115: -0.40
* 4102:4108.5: -0.32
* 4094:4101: -0.42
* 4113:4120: -0.42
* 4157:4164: -0.42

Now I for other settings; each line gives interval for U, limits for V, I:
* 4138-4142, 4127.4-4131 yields 0.9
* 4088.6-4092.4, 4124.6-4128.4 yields 0.9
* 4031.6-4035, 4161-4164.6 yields 1.9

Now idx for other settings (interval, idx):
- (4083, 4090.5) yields 0.30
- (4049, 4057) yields 0.22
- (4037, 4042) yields 0.22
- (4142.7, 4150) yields 0.30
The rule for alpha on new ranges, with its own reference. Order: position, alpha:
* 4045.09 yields 0.33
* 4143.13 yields 0.45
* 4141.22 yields 0.96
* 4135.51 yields 1.10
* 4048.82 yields 0.93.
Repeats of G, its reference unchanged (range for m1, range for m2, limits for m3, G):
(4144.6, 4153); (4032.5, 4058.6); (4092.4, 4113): -0.041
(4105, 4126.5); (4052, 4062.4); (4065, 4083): -0.156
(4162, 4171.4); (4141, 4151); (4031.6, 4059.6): -0.087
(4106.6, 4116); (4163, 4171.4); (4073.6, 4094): -0.122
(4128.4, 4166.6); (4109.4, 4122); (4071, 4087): 0.012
